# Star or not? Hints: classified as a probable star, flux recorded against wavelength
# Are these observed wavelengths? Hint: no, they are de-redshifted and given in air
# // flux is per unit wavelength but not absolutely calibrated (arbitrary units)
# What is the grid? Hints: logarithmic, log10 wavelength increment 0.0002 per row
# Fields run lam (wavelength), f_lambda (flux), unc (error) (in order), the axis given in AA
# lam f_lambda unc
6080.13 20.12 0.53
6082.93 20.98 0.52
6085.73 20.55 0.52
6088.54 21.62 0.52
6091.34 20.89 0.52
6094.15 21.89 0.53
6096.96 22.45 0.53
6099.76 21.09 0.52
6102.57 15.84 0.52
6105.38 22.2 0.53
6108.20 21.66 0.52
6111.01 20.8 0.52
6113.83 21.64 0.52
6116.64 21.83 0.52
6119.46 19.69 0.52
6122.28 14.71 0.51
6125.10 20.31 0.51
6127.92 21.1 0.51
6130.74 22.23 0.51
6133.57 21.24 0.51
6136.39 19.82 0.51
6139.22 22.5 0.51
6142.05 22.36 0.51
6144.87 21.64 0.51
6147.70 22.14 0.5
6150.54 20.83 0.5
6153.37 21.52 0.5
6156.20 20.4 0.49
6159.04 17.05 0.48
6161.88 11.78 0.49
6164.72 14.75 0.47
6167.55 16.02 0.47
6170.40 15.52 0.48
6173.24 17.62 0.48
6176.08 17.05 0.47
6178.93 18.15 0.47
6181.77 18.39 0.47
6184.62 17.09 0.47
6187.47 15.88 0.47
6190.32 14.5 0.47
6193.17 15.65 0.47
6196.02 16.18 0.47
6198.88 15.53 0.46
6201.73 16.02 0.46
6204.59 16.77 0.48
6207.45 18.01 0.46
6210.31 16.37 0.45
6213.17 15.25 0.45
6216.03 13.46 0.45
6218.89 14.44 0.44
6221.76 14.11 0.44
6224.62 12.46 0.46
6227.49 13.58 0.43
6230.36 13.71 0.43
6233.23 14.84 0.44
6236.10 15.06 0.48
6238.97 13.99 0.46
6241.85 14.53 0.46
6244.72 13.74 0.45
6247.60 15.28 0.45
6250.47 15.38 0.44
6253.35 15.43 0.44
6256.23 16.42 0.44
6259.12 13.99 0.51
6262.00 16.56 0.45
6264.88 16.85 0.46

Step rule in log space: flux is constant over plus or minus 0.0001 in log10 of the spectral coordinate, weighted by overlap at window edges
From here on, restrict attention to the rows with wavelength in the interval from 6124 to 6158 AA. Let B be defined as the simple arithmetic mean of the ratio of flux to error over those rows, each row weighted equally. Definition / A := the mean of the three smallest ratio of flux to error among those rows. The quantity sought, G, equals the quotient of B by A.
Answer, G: 1.05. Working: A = 40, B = 42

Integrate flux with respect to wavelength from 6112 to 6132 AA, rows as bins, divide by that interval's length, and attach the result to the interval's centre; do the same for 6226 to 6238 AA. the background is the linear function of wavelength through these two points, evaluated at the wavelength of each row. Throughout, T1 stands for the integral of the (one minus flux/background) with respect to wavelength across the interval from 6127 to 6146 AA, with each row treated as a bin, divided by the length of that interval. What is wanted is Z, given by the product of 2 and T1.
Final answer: -0.22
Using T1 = -0.110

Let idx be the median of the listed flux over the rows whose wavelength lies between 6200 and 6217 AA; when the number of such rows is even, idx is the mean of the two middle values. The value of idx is 16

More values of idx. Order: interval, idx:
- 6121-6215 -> 17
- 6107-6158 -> 21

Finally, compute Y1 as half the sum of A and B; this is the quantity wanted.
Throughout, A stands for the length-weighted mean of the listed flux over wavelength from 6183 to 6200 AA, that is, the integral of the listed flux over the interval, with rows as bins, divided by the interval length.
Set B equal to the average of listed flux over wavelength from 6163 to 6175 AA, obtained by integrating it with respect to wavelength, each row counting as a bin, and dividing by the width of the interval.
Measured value 16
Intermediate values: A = 16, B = 16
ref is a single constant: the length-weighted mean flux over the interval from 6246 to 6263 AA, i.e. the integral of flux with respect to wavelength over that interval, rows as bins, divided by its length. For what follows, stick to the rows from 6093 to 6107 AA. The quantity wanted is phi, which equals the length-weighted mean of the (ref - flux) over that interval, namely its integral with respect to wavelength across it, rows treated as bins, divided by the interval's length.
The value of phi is -5.2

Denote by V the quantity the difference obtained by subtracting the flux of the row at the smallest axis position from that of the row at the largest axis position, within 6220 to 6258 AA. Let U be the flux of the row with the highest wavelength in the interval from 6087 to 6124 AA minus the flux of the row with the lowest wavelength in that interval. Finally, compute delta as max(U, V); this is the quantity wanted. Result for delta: 2.3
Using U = -6.9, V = 2.3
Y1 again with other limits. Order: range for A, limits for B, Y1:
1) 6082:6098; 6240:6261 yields 18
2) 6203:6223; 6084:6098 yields 18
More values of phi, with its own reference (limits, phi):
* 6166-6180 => -1.4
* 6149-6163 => -3.0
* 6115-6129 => -4.1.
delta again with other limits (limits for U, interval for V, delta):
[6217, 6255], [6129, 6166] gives 1.0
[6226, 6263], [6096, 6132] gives 3.0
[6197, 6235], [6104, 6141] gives 0.3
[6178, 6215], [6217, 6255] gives 1.0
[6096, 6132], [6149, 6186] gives -0.2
